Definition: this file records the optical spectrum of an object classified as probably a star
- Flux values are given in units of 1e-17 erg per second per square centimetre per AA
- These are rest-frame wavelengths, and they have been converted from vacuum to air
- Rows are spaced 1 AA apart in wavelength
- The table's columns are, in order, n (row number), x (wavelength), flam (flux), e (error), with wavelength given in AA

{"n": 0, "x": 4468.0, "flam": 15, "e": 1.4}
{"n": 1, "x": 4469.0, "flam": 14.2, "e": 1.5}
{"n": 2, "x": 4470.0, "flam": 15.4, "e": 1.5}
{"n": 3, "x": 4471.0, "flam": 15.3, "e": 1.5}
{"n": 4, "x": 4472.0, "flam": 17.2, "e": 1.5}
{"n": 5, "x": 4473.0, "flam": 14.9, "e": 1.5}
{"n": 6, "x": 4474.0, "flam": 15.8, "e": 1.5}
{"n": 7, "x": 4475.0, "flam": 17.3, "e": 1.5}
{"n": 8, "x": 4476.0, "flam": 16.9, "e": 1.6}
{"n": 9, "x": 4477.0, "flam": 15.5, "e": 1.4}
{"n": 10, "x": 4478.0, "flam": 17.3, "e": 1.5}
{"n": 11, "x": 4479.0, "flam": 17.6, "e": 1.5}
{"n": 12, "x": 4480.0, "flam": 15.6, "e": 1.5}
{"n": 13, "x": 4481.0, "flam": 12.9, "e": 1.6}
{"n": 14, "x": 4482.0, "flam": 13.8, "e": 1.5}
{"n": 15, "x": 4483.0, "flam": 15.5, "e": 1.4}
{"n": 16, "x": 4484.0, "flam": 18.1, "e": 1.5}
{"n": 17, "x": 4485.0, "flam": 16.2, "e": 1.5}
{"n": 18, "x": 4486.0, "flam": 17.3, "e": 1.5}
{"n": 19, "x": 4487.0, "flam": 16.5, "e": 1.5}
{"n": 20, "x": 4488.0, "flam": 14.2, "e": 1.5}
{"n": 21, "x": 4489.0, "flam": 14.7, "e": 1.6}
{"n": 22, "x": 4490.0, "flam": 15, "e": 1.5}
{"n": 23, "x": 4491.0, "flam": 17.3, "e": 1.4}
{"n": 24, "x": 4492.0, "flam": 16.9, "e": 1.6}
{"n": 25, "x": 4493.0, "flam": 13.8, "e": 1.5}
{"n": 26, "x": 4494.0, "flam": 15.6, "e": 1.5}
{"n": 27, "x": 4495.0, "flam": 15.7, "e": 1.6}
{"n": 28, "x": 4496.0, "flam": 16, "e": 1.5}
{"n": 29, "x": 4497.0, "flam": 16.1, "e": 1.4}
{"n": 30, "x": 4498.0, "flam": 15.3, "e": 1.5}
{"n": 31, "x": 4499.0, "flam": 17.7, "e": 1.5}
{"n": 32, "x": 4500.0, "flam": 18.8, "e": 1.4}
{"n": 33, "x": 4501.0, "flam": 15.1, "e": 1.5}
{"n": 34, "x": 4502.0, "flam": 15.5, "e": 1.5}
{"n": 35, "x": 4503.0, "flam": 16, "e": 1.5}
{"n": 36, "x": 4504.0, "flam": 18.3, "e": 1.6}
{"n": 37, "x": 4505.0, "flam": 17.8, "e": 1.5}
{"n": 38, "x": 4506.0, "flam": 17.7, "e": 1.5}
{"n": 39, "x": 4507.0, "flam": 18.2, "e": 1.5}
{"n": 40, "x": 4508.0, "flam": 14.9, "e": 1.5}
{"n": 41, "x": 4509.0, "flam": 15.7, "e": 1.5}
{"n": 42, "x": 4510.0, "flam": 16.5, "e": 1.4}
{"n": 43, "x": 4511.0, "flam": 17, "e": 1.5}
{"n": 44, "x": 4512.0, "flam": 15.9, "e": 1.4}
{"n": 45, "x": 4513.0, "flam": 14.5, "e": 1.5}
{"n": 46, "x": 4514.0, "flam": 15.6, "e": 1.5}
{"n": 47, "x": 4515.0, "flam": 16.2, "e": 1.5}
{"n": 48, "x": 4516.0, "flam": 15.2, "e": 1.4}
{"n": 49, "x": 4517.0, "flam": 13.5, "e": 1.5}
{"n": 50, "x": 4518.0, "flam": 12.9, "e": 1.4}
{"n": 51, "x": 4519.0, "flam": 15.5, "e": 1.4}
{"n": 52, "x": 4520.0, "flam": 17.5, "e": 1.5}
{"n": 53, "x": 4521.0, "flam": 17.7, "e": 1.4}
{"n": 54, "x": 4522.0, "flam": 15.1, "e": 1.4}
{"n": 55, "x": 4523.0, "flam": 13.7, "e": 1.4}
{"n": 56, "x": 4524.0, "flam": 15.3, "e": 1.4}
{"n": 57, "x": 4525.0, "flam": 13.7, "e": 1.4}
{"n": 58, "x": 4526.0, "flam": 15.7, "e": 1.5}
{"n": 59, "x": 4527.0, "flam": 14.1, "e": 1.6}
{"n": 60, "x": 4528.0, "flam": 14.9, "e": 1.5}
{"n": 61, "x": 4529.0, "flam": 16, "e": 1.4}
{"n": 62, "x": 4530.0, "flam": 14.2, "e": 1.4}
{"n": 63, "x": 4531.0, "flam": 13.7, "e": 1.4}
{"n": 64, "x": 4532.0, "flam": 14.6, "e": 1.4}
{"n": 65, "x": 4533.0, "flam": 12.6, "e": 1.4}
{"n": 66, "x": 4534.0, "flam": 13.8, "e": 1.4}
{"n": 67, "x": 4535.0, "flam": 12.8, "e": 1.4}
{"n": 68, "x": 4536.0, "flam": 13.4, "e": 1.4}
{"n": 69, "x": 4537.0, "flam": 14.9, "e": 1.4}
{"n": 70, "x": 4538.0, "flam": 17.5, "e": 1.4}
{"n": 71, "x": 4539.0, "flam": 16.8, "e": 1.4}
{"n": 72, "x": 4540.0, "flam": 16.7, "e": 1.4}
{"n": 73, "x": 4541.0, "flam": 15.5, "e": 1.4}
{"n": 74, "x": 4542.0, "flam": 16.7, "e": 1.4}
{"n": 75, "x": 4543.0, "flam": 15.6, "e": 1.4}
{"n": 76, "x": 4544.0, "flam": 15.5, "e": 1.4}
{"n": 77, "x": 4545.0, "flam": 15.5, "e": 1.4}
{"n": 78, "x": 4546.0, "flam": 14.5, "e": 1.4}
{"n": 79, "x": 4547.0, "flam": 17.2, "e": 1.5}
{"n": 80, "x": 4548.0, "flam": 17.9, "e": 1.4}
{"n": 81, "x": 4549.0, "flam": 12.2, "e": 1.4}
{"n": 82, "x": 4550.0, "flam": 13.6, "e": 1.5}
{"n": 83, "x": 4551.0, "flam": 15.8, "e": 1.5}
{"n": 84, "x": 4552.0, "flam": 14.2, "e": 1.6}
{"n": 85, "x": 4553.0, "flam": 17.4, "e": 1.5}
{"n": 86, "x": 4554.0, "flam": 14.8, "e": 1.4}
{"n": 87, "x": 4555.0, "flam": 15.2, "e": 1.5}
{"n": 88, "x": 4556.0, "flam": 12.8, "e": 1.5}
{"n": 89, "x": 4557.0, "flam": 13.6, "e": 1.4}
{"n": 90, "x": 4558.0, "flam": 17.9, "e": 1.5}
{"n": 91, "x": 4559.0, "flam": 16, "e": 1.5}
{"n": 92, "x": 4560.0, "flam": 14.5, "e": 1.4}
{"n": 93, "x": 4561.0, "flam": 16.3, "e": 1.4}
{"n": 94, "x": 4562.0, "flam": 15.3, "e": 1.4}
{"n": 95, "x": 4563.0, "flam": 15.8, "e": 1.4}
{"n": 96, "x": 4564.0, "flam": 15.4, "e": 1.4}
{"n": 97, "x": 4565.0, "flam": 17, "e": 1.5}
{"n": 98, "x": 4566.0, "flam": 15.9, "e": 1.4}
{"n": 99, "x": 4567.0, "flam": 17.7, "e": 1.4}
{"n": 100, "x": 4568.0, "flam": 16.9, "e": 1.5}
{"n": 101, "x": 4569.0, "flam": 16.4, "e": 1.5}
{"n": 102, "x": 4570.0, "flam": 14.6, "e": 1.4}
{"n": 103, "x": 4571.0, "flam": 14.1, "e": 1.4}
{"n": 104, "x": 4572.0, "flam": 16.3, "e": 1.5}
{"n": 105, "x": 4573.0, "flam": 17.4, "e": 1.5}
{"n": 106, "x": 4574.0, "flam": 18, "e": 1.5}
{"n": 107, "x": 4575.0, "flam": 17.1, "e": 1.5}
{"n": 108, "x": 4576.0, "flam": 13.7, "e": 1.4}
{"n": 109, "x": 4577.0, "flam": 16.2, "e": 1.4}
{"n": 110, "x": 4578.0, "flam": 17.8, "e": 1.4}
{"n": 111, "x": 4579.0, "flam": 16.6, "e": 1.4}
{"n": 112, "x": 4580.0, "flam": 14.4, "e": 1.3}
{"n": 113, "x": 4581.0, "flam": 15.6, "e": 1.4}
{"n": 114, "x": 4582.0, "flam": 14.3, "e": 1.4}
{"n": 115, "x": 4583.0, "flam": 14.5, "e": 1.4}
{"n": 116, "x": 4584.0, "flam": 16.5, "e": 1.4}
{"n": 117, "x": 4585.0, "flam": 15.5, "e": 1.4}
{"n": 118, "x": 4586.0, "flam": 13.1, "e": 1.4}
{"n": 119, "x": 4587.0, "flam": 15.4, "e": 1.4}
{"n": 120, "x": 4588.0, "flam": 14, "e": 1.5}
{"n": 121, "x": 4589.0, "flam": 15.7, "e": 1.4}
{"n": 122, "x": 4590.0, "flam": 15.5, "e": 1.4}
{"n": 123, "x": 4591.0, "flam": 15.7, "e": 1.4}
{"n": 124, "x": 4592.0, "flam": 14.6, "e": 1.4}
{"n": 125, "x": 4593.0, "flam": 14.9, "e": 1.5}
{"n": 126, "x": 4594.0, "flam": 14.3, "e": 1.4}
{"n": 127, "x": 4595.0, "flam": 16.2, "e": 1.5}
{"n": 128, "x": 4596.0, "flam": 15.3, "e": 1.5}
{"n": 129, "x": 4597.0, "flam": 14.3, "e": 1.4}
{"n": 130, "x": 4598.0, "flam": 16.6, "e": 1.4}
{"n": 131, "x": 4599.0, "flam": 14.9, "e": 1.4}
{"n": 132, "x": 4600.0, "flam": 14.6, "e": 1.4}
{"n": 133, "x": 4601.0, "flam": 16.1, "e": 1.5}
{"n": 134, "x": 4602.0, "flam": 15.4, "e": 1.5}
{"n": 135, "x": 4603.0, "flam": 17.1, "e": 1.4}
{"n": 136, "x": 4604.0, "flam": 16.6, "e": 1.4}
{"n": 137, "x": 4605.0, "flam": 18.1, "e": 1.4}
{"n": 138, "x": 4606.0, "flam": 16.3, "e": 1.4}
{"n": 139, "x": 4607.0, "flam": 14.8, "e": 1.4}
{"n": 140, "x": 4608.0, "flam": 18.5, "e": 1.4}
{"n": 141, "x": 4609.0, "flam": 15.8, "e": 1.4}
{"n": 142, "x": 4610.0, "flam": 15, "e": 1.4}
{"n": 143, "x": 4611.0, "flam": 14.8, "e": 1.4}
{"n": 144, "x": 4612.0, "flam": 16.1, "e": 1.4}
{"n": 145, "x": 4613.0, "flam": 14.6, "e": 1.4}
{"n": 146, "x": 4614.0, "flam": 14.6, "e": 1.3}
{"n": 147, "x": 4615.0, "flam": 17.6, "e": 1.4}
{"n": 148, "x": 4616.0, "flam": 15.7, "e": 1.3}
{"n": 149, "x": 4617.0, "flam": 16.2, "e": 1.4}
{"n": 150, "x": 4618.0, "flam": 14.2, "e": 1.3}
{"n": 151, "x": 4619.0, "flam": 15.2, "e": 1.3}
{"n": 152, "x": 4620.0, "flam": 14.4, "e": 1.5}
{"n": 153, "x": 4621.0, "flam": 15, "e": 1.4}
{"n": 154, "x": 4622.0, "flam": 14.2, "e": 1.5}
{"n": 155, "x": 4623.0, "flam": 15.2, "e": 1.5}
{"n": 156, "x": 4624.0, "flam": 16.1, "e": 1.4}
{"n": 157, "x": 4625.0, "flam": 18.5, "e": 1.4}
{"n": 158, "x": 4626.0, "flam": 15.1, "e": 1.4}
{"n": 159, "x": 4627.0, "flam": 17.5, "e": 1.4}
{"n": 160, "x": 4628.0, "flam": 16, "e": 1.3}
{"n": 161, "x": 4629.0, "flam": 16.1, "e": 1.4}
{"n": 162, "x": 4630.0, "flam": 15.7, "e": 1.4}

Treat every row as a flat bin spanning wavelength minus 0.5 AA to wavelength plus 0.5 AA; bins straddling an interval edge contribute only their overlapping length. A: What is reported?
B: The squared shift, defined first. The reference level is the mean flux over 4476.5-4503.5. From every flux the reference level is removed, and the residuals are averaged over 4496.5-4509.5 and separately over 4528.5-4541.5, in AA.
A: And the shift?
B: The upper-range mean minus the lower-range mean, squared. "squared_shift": 3.6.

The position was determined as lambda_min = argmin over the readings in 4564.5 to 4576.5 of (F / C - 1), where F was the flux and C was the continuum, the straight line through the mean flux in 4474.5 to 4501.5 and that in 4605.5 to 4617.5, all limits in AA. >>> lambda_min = 4576.0 AA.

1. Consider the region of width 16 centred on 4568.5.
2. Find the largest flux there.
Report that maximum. 18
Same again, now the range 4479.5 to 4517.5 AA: 18.8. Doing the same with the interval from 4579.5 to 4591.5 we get 16.5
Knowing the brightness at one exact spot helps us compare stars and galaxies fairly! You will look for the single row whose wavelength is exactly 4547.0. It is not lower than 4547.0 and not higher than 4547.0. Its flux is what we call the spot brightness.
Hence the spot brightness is 17.2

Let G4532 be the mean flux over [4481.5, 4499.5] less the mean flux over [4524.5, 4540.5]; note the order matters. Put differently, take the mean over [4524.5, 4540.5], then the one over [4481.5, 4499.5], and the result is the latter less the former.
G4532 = 1.2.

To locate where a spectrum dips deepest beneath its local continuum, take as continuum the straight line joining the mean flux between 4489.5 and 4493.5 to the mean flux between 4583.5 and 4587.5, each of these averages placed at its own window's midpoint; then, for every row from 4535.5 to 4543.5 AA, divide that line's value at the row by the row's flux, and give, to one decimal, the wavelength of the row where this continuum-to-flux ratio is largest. 4536.0 AA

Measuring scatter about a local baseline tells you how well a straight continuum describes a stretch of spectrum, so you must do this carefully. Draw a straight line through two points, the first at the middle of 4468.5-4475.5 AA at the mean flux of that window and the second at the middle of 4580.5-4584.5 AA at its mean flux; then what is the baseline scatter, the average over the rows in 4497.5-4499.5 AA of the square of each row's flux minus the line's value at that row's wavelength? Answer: 2.2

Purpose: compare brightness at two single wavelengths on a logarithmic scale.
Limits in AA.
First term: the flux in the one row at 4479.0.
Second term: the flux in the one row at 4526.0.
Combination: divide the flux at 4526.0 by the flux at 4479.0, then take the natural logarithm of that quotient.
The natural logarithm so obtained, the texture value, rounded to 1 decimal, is -0.1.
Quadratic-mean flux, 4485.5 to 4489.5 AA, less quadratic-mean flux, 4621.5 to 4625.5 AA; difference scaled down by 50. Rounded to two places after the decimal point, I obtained -0.01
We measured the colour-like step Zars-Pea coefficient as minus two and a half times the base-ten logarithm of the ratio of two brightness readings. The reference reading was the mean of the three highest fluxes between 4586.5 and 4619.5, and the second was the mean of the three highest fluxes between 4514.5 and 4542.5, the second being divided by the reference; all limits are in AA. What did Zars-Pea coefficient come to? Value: 0.030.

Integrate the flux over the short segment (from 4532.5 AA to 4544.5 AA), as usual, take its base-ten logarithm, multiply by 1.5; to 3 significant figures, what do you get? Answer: 3.39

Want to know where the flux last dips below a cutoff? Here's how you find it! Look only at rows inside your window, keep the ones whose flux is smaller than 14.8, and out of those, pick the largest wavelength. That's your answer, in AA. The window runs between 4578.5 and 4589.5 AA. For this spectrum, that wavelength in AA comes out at 4588.0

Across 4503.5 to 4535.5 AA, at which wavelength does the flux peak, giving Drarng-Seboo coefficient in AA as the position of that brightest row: 4504.0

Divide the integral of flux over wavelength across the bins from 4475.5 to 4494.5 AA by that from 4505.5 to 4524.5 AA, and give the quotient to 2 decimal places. 1.01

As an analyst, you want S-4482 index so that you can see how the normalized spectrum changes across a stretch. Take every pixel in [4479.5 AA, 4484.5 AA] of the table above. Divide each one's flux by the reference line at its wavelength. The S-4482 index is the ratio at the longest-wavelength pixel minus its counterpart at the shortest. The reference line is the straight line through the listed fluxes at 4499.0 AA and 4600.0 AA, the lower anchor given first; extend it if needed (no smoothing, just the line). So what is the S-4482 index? 0.14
